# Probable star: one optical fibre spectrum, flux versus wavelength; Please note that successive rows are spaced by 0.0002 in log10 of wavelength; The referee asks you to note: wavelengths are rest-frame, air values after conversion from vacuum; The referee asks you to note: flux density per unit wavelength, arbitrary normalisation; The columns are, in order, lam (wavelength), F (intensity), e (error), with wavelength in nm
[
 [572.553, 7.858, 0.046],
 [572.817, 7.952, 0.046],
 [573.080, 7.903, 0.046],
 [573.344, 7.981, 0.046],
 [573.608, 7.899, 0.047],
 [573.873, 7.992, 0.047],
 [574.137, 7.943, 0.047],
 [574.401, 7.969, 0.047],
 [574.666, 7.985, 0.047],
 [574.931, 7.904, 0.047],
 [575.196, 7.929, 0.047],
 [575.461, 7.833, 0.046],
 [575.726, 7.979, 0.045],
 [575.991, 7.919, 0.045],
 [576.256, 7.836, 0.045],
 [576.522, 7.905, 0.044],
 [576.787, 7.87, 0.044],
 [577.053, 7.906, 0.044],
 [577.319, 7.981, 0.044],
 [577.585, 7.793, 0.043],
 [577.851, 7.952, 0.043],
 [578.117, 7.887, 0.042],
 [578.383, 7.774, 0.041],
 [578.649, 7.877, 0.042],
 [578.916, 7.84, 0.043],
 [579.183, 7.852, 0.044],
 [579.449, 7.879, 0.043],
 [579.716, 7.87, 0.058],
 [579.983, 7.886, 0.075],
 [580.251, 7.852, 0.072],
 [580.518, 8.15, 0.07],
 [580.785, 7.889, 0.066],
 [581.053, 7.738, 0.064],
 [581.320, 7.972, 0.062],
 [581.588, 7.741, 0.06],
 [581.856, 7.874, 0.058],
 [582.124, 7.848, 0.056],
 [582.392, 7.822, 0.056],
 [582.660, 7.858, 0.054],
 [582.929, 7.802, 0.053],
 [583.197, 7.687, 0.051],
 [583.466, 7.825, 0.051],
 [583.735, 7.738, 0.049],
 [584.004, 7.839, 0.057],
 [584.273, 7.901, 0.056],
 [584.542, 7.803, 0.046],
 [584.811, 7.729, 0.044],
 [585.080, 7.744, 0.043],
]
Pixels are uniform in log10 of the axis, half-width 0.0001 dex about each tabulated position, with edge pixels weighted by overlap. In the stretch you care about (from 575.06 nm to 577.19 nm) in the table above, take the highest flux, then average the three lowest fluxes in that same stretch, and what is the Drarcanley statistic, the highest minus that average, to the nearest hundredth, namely 0.13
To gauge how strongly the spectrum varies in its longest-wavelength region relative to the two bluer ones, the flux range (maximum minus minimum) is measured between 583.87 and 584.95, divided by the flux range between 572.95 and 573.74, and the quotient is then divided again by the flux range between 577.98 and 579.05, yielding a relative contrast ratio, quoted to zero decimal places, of 19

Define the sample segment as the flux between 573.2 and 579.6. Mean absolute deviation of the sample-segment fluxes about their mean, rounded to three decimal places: 0.050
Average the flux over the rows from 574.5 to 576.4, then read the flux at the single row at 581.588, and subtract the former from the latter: -0.17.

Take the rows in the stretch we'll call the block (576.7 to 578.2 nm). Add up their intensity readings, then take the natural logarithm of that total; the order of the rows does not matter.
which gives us 3.86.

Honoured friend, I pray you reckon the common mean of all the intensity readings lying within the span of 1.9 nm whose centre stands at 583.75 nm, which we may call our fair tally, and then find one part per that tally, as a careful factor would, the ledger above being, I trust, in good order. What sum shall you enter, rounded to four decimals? 0.1282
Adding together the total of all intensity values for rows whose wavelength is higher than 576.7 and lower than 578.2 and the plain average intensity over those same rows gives 55.3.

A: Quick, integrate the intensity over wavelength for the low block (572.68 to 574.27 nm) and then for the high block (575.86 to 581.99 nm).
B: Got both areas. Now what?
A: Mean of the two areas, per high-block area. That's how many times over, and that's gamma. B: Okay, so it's 0.6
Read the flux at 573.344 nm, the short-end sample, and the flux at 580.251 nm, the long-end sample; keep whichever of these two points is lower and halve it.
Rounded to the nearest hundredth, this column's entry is 3.93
